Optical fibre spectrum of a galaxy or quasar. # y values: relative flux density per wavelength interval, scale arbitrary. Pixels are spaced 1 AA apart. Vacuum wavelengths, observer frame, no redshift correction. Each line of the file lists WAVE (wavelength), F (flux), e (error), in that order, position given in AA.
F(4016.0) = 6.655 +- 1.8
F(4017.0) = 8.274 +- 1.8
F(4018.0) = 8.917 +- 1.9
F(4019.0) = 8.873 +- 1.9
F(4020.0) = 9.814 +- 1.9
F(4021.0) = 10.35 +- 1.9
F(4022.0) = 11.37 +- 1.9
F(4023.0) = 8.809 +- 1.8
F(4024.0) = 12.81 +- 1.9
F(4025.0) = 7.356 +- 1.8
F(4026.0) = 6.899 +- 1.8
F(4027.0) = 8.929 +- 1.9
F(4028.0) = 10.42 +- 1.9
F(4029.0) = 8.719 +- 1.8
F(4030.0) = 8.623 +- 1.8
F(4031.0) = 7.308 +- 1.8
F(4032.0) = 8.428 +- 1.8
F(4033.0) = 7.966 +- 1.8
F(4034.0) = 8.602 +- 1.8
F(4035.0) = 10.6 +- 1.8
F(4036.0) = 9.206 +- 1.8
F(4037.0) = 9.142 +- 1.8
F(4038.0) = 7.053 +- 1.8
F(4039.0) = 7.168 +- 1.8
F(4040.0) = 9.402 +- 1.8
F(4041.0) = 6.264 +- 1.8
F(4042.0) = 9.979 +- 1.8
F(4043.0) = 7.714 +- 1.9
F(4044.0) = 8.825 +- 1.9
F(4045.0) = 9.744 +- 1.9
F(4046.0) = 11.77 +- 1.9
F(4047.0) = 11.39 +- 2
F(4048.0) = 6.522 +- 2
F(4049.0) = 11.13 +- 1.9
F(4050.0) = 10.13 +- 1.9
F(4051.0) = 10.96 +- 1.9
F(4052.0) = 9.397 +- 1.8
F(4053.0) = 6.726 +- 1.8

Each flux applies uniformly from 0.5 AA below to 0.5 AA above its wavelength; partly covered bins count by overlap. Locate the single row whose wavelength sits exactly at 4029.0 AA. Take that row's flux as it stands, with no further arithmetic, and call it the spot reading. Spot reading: 8.719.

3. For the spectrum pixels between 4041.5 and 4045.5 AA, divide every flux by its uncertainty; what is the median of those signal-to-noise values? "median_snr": 4.89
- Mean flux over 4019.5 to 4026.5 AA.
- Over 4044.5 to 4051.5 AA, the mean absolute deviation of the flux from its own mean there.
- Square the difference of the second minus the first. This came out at 71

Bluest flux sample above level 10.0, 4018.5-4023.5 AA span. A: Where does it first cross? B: 4021.0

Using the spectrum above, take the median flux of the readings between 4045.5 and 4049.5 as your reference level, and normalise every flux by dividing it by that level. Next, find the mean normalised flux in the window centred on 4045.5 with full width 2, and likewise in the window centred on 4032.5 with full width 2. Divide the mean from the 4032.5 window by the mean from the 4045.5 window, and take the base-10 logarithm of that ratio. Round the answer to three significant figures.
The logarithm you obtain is -0.118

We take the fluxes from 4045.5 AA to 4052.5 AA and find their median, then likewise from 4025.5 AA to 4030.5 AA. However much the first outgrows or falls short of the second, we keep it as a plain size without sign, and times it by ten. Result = 22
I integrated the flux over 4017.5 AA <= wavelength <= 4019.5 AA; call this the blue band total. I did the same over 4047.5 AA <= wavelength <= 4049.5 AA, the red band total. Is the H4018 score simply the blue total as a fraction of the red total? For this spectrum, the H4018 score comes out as 1.01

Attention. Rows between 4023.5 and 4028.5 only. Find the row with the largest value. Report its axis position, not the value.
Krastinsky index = 4024.0 AA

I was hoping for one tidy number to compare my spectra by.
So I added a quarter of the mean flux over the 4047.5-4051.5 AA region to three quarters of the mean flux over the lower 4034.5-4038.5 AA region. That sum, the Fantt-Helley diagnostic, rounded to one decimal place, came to 9.2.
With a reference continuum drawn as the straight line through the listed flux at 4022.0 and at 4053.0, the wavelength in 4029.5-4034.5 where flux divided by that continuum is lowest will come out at 4031.0 AA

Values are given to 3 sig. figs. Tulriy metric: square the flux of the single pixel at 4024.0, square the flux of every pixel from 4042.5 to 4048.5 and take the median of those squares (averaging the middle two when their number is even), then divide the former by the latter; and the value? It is 1.90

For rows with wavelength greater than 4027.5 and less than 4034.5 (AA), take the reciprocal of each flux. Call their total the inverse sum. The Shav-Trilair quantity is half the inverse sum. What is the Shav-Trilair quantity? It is 0.41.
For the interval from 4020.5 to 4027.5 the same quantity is 0.38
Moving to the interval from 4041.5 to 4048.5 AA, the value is 0.39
